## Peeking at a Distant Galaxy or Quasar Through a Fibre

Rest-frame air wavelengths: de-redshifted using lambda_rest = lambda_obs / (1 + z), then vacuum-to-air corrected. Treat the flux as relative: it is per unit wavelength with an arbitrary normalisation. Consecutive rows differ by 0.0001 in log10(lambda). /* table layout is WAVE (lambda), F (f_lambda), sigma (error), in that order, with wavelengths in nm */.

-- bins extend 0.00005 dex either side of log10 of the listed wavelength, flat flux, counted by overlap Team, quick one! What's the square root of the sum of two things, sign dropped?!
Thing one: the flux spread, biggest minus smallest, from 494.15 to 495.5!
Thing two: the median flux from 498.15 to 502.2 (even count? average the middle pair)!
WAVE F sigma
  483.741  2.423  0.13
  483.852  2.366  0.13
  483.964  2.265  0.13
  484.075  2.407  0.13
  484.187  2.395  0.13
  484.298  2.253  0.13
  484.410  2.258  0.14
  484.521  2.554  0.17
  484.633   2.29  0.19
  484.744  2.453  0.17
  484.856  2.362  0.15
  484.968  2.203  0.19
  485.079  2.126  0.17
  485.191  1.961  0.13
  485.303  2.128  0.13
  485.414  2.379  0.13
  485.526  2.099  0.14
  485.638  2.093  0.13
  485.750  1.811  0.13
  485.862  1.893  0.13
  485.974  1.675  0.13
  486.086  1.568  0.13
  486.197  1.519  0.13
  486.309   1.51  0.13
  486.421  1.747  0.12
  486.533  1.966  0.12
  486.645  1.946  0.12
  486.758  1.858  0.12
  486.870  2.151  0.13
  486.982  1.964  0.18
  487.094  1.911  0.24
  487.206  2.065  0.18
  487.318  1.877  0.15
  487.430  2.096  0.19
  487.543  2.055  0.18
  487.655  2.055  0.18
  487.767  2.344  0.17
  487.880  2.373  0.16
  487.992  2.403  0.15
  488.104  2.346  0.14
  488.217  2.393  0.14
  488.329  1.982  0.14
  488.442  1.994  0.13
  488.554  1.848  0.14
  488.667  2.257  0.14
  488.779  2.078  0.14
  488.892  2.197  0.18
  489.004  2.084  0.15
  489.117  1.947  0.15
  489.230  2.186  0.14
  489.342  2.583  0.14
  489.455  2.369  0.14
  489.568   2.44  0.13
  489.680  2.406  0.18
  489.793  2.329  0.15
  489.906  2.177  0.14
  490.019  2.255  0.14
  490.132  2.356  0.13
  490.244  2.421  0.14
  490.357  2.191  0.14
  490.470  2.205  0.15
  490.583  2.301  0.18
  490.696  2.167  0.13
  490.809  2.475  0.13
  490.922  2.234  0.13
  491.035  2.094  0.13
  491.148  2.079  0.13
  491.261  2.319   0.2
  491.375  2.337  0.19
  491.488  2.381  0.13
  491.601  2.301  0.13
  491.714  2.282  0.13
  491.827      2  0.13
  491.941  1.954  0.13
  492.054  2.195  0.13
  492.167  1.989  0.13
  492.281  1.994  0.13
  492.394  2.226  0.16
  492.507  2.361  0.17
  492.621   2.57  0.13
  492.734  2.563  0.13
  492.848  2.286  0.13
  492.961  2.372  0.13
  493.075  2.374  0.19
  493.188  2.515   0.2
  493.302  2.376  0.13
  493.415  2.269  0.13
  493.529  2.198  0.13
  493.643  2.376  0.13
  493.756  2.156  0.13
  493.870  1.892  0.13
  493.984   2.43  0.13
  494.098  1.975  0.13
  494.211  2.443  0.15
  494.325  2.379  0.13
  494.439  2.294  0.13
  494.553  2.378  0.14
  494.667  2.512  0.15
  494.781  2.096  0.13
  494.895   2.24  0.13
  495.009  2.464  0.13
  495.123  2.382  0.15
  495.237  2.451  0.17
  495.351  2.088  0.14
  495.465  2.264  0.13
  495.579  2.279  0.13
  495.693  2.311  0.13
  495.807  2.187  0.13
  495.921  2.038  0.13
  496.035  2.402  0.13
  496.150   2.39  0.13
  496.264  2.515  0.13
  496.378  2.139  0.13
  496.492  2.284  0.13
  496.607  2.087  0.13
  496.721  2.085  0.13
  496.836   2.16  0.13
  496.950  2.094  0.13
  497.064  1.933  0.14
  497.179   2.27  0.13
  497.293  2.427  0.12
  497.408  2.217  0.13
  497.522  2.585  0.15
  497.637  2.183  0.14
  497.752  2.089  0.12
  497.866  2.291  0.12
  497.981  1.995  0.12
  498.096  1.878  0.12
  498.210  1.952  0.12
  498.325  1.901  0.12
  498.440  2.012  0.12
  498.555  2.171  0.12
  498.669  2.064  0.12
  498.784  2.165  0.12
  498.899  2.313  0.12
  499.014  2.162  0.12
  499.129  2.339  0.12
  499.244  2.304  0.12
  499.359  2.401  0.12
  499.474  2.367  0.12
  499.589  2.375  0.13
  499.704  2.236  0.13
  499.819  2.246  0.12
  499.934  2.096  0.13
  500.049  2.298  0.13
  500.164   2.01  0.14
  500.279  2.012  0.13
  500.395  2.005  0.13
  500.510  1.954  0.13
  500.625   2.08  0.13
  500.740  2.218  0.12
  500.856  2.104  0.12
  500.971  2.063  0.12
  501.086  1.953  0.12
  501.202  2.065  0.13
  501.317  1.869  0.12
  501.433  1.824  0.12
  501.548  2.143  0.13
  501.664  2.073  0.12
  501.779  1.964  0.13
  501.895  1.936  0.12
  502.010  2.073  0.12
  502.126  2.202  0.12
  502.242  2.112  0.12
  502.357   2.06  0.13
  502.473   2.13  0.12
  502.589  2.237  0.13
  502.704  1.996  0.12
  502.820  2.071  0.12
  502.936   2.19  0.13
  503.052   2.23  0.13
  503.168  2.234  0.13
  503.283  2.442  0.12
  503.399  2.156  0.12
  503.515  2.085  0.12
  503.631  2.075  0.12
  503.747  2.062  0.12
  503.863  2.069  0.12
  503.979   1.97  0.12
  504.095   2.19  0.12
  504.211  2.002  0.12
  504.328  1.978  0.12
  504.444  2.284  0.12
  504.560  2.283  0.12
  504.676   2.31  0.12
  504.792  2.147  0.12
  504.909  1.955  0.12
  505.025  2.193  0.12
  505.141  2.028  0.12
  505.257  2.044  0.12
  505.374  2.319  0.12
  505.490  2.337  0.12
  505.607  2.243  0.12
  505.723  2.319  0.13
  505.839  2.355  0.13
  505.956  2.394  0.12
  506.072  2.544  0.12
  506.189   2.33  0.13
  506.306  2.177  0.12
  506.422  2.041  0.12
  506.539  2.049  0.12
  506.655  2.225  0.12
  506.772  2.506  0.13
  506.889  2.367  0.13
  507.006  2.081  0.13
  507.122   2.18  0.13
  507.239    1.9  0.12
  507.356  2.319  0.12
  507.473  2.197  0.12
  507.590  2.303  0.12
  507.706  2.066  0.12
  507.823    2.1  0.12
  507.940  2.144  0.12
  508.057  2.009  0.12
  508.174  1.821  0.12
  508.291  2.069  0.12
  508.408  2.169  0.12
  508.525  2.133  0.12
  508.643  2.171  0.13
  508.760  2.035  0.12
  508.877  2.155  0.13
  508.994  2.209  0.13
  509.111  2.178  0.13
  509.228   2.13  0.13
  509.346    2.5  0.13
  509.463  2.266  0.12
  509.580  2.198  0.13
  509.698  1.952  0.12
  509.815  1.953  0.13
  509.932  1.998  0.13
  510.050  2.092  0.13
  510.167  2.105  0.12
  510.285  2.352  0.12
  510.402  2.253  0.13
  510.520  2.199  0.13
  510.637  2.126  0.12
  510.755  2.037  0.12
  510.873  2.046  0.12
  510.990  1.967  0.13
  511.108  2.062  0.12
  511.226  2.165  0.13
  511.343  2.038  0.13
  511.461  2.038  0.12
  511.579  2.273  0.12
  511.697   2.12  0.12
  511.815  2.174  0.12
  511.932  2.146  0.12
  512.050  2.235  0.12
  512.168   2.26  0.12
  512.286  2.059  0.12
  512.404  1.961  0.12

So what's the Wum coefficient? 1.58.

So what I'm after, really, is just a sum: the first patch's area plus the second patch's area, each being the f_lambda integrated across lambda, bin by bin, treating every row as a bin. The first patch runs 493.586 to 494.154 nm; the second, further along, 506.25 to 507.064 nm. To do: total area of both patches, 3.03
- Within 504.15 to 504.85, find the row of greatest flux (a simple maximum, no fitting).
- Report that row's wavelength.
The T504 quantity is 504.676 nm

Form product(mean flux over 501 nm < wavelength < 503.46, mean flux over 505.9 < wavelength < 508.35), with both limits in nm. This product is 4.57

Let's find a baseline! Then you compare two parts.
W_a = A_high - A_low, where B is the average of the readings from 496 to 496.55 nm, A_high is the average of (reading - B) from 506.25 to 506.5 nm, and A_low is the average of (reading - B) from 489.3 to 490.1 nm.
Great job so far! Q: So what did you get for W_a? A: -0.26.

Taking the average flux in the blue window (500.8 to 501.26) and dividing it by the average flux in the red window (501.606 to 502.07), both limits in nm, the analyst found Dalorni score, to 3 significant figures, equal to 1.02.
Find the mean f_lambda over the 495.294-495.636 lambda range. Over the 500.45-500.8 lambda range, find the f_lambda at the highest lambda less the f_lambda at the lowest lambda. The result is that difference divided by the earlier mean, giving 0.12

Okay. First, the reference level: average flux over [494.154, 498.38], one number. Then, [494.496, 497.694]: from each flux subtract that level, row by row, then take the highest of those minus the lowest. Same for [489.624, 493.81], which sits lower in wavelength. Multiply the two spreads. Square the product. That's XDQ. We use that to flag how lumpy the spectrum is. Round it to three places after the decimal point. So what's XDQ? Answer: 0.161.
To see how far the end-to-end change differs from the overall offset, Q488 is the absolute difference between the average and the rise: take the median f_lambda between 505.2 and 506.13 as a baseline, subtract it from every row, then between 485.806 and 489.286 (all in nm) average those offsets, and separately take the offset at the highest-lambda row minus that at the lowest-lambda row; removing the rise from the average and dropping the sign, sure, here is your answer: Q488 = 0.61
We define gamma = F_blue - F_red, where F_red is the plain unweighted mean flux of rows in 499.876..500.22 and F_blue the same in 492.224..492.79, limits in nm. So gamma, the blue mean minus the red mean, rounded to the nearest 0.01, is 0.21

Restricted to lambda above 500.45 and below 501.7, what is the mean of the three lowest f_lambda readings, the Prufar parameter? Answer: 1.88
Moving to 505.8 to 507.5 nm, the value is 2.00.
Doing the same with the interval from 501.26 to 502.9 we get 1.88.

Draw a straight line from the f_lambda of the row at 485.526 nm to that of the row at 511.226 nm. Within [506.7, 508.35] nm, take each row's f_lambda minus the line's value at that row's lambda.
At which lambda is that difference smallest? 508.174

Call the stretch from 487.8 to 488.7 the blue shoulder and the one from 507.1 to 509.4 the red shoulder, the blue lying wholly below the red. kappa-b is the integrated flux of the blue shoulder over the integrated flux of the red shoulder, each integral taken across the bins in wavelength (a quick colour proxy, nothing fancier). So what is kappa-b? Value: 0.4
